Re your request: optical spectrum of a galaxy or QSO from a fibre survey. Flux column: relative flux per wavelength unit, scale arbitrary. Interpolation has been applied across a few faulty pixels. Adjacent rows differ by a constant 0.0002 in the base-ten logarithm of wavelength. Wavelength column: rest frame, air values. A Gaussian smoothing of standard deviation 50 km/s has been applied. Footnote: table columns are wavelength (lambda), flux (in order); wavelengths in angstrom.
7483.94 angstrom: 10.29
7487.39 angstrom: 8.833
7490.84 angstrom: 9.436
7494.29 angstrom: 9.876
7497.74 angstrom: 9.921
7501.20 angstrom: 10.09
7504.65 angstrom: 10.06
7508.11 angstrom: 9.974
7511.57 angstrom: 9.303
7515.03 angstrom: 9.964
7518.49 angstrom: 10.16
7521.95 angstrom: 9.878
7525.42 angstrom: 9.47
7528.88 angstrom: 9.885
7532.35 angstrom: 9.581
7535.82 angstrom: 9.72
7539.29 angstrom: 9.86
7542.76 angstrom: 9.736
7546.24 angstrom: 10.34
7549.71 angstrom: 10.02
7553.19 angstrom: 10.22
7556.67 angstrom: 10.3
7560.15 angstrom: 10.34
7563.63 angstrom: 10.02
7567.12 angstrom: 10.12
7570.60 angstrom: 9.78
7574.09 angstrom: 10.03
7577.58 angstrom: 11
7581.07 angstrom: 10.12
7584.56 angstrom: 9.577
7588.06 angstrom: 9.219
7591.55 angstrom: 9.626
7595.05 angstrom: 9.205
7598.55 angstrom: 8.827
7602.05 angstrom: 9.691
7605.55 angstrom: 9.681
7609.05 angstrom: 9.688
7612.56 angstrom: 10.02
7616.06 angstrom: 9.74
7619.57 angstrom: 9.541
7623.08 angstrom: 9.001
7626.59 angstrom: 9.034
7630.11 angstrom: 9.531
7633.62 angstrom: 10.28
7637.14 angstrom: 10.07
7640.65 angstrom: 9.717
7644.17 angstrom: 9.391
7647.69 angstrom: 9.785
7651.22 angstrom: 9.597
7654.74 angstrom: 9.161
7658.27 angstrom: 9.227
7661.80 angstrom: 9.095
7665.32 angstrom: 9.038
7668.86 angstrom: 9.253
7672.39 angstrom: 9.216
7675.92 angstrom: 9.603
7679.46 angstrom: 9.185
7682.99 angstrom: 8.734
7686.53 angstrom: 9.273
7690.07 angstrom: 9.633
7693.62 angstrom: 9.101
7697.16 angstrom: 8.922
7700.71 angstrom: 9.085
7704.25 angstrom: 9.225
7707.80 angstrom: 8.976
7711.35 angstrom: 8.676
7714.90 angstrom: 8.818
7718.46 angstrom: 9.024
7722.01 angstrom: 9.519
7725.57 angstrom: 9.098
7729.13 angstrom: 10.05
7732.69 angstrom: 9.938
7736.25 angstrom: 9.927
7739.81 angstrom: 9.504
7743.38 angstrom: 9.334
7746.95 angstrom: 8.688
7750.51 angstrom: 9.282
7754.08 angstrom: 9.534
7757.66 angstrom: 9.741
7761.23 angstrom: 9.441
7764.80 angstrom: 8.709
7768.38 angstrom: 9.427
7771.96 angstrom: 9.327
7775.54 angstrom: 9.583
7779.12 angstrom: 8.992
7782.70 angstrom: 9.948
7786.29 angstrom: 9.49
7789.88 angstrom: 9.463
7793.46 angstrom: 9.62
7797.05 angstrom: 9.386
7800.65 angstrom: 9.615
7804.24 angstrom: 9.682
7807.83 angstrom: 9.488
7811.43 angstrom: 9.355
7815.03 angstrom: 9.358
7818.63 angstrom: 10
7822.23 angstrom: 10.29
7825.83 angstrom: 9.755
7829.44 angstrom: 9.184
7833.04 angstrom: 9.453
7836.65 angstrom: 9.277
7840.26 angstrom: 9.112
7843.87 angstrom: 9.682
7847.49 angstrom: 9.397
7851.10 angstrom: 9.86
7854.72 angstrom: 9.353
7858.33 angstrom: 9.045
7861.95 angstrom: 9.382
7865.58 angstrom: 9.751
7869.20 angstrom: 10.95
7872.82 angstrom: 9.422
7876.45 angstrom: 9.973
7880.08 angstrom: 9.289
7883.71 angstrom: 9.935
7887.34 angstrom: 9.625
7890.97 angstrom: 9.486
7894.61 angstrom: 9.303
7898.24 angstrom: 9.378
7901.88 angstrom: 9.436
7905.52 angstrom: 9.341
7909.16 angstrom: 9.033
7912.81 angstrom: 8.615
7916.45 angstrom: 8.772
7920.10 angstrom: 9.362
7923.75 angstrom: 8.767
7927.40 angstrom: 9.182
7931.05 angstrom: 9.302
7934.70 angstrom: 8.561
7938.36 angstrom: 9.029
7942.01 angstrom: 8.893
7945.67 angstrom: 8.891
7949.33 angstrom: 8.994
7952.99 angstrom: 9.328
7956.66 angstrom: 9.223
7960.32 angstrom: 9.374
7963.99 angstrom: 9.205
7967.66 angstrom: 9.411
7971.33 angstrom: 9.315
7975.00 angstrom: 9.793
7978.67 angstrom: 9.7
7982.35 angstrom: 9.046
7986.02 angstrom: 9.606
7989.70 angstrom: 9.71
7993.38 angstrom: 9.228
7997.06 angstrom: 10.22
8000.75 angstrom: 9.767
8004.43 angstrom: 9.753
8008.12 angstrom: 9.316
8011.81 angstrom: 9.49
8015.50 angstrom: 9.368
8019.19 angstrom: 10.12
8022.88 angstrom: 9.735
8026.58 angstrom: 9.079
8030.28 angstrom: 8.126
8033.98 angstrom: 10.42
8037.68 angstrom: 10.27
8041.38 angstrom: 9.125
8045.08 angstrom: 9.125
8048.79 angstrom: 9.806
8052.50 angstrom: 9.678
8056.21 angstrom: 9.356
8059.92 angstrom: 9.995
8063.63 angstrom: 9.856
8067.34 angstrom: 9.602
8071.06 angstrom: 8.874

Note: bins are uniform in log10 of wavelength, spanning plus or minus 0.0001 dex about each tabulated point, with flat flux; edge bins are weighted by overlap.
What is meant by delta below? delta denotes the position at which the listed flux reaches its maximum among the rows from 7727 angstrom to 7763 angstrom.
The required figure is 7729.13 angstrom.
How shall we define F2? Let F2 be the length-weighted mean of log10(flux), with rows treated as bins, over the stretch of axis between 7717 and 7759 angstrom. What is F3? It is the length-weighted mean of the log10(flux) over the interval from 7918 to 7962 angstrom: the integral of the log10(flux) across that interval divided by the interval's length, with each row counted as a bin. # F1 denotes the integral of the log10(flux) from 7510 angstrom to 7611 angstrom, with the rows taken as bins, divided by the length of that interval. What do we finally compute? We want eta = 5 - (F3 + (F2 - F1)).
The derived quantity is 4.06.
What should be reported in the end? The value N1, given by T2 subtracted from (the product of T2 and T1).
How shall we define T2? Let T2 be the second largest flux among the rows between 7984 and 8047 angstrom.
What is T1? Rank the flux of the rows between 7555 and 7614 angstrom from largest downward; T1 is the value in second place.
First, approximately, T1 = 10.34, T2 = 10.27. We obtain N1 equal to 96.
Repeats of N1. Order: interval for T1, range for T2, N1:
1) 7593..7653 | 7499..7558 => 93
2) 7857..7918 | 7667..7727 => 86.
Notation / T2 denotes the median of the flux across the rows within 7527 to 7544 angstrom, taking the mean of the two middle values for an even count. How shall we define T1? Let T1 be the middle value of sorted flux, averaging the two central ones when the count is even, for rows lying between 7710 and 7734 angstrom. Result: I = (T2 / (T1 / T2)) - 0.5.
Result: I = 9.9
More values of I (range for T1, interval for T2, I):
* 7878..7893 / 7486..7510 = 9.8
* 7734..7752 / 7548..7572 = 10.5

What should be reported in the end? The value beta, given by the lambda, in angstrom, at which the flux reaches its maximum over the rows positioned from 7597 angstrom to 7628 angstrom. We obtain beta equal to 7612.56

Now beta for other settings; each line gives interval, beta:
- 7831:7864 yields 7851.10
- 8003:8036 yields 8033.98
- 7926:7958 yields 7952.99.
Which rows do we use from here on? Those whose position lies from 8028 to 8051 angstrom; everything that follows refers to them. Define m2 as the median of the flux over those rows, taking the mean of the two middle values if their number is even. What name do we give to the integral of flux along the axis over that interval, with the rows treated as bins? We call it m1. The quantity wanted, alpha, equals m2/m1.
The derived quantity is 0.0434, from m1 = 218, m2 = 9.47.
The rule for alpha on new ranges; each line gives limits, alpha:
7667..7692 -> 0.0399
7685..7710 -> 0.0397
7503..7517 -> 0.0725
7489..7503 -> 0.0720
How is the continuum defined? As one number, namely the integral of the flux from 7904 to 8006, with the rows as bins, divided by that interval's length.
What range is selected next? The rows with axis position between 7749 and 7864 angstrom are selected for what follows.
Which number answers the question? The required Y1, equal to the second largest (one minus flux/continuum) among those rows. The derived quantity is 0.03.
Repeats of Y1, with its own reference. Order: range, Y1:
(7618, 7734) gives 0.06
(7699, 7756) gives 0.06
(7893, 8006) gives 0.07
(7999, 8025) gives -0.01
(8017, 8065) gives 0.02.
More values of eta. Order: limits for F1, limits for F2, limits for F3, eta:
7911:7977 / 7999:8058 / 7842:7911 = 4.00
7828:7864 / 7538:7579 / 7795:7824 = 3.98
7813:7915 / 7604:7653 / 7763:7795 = 4.02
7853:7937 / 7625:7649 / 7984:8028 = 4.00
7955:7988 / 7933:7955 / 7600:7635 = 4.04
